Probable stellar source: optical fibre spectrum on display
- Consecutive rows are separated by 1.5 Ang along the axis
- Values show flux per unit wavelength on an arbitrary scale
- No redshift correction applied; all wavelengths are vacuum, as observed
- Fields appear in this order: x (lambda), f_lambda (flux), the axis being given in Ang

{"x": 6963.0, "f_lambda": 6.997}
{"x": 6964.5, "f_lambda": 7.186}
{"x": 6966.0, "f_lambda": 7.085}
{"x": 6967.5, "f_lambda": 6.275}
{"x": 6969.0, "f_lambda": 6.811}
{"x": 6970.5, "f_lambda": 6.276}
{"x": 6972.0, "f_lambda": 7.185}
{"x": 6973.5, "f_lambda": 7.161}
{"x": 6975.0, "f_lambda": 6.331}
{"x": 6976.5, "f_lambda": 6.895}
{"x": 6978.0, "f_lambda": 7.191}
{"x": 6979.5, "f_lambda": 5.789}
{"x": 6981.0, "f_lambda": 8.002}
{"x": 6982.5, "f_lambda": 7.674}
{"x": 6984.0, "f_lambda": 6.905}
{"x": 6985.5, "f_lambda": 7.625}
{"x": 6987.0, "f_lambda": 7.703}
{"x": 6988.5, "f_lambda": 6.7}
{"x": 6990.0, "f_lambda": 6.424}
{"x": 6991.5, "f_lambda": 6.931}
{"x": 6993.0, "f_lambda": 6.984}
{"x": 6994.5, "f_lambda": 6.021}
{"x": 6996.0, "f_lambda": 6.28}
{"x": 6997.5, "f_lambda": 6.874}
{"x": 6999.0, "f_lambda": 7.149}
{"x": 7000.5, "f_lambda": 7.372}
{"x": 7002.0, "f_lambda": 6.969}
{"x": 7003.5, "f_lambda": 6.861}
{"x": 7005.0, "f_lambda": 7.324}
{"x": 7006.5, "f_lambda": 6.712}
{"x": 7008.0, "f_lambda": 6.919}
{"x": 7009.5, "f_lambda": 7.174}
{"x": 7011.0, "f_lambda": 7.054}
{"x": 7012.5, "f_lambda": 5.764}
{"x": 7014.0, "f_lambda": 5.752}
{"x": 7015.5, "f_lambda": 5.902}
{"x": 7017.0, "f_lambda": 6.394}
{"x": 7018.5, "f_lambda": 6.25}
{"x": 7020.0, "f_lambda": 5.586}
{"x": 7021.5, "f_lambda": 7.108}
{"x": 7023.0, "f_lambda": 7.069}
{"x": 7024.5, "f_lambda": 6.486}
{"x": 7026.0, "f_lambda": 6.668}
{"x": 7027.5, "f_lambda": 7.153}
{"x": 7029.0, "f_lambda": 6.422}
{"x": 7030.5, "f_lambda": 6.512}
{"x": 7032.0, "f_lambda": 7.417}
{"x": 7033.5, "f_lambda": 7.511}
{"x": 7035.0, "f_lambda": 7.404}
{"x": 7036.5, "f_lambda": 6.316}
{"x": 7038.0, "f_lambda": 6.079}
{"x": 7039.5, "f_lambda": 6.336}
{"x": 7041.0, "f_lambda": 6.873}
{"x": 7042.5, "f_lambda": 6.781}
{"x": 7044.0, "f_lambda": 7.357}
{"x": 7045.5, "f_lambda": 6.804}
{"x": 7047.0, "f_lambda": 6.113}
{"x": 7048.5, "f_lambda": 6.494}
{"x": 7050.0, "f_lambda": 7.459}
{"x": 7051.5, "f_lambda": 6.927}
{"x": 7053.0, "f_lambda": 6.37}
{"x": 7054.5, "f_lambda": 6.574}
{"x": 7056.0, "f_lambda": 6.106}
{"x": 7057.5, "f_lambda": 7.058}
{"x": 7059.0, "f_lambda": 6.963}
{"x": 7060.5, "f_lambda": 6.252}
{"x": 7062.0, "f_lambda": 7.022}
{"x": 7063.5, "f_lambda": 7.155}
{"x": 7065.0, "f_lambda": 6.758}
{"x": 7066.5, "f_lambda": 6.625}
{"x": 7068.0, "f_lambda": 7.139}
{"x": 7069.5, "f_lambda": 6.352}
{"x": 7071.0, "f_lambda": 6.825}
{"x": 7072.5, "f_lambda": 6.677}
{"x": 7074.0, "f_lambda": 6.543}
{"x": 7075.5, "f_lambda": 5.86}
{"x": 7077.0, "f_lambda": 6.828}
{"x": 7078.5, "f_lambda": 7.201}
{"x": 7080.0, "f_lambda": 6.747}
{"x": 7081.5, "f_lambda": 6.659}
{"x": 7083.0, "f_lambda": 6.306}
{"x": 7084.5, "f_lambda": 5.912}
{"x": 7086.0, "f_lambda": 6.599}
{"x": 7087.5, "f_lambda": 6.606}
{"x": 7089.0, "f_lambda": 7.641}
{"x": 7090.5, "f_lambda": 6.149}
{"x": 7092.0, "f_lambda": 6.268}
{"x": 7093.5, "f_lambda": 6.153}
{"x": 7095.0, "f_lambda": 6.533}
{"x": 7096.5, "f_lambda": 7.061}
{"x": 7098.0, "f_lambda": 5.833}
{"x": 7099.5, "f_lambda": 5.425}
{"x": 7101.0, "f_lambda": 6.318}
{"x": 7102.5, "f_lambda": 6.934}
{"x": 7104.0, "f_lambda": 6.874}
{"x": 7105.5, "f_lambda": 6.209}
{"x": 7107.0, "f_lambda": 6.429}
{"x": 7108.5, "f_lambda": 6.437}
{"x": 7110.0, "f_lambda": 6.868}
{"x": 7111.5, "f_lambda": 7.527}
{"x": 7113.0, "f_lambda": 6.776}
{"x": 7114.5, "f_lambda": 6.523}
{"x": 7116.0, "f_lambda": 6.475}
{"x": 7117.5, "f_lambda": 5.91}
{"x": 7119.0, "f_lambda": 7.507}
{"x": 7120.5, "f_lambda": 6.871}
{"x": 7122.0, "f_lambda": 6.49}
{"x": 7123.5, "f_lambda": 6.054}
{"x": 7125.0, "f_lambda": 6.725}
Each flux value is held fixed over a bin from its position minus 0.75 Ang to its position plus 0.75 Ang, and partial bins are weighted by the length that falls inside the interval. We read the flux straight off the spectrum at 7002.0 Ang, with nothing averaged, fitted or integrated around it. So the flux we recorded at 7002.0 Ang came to 6.969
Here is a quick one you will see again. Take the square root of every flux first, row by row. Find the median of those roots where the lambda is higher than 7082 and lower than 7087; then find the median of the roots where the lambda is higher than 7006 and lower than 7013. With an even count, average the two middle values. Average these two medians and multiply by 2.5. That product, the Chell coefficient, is 6.43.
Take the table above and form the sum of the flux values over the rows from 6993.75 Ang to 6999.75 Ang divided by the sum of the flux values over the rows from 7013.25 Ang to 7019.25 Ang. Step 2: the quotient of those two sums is 1.1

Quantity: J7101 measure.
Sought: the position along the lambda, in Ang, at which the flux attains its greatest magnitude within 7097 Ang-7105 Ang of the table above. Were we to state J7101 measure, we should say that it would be 7102.5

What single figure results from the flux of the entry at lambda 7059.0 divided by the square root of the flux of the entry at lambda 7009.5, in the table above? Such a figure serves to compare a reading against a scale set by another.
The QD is 2.60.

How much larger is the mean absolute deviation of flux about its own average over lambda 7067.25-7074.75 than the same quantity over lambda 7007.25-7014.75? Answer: -0.40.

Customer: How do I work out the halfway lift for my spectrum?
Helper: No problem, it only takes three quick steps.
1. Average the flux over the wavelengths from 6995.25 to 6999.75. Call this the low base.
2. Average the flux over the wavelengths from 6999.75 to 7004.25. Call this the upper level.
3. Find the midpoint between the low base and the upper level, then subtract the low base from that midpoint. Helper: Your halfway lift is 0.15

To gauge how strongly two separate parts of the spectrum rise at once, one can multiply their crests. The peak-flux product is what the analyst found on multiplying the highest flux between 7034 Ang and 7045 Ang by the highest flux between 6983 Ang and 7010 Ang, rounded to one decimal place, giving 57.0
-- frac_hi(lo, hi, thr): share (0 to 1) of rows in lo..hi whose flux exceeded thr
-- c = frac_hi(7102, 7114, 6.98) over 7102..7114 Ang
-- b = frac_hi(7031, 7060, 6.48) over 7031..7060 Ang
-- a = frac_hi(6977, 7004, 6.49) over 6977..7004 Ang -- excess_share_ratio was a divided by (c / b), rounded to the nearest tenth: 4.3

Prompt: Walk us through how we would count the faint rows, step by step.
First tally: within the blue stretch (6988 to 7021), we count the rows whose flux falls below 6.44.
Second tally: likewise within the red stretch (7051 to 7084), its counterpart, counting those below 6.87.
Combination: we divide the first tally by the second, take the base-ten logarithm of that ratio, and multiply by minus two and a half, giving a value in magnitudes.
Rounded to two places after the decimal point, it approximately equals 0.55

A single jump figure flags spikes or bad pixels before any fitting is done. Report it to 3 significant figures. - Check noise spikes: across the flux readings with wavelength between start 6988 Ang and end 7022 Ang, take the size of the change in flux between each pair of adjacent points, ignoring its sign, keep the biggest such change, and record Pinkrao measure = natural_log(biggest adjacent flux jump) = 0.420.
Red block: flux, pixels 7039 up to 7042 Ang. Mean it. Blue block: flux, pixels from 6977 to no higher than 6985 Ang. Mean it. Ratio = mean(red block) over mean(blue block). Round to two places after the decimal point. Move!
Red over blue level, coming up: 0.93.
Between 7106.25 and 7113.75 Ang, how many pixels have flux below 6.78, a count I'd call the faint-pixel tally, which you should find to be 3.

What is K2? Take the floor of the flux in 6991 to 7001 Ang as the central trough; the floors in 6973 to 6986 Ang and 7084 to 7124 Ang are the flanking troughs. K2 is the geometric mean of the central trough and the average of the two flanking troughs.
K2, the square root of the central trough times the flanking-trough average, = 5.81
